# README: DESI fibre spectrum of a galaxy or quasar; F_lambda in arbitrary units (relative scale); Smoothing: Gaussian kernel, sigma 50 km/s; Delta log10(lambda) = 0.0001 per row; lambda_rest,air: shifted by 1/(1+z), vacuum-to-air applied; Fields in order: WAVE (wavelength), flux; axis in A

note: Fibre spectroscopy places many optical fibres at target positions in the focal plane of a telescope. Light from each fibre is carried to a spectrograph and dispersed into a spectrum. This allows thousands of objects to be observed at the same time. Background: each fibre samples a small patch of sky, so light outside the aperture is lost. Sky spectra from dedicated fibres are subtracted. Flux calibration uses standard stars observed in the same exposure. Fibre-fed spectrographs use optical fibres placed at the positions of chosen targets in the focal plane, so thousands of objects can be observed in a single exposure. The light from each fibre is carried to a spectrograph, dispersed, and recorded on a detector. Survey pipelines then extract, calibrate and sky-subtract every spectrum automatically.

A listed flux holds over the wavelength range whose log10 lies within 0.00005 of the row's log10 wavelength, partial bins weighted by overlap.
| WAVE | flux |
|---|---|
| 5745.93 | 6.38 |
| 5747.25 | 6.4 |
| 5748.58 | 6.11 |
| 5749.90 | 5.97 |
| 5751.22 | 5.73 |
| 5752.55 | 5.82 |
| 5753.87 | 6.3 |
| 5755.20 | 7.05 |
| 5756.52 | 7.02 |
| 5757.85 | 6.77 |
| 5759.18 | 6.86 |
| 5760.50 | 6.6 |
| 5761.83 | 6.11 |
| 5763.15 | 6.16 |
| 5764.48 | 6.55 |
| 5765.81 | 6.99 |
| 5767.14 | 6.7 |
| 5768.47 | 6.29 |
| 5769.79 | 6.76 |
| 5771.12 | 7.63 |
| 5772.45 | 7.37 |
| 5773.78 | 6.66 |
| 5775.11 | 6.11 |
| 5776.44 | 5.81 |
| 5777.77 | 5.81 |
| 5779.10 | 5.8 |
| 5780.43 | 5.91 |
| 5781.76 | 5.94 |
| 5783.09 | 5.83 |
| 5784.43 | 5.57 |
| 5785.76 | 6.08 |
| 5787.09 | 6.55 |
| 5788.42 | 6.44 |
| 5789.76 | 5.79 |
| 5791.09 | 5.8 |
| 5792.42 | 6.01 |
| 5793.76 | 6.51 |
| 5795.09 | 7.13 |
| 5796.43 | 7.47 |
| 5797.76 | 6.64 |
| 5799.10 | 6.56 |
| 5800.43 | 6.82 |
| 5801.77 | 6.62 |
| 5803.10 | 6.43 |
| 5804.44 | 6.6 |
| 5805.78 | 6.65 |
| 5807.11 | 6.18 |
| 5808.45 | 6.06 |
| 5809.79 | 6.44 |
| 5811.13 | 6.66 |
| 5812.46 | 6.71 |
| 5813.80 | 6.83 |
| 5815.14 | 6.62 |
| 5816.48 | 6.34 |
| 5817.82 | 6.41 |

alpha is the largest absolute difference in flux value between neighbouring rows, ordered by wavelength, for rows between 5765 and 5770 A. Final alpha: 0.47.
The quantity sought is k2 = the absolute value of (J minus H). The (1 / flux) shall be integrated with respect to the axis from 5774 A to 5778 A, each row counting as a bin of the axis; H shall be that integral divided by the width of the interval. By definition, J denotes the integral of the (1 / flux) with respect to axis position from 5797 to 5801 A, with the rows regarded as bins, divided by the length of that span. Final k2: 0.017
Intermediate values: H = 0.167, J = 0.150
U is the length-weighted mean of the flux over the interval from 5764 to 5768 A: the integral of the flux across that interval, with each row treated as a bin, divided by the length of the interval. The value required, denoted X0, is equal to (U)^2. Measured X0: 45.2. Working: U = 6.72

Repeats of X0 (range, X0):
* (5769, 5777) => 45.3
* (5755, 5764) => 44.0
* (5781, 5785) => 33.4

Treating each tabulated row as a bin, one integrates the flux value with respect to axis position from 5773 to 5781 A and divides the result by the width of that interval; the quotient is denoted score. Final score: 6.0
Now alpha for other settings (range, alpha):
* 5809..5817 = 0.28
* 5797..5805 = 0.26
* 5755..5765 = 0.49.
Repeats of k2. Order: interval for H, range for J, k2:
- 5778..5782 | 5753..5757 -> 0.021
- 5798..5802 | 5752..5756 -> 0.007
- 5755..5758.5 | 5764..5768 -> 0.004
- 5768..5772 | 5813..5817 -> 0.006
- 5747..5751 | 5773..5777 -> 0.004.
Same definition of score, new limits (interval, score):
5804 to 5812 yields 6.4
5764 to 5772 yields 6.8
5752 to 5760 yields 6.6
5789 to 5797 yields 6.4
